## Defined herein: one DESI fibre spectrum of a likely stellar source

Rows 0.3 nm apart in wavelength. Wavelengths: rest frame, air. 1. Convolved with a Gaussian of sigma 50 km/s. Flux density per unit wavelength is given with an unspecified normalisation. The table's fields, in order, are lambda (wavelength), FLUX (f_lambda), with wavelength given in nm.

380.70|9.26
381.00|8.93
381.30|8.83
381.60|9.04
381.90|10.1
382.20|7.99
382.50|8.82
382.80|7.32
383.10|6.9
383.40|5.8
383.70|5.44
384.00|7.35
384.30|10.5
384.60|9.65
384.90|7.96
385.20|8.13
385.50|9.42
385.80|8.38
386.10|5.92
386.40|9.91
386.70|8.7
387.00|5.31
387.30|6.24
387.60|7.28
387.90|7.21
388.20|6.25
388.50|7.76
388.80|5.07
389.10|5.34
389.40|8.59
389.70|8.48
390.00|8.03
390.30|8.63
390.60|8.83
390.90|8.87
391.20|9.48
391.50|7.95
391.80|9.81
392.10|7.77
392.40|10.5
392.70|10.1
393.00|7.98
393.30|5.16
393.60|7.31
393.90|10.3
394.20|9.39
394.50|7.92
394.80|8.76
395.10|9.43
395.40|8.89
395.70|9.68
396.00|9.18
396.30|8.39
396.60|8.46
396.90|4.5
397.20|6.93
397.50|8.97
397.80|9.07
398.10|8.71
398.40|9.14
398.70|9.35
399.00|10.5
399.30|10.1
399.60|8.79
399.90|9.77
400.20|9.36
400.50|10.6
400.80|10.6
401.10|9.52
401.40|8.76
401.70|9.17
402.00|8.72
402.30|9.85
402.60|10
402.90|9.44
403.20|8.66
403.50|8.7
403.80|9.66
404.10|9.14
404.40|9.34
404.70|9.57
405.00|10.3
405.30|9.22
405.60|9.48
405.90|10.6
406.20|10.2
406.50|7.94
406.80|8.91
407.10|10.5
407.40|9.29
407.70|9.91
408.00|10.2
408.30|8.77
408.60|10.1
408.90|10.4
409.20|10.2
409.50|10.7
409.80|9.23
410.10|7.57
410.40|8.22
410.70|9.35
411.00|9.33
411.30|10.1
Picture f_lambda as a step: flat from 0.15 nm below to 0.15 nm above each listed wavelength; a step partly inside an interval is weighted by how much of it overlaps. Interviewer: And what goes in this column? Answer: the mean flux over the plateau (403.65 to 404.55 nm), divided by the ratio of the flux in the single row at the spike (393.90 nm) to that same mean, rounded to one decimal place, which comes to 8.5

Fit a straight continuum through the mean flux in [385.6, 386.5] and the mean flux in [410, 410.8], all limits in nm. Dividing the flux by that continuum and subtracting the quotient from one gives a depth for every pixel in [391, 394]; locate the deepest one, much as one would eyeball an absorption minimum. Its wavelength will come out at 393.30 nm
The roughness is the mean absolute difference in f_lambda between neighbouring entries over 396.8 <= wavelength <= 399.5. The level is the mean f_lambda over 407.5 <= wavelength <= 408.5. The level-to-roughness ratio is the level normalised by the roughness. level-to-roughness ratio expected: 11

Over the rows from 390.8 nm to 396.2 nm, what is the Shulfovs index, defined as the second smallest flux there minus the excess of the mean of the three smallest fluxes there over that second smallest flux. 7.9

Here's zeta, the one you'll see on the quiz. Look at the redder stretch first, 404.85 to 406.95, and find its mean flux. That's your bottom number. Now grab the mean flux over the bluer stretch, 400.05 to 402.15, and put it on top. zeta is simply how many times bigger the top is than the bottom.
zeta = 1.00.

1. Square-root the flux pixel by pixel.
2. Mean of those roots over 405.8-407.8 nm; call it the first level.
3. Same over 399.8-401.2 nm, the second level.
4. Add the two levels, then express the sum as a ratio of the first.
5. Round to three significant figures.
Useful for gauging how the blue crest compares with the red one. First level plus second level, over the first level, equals 2.02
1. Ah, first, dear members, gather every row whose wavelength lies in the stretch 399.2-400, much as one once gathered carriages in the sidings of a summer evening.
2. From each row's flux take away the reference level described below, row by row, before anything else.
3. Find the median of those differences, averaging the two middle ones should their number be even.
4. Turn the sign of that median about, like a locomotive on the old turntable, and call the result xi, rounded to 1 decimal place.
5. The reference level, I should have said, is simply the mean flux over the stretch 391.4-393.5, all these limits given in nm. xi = -1.3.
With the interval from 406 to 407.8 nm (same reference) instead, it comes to -1.1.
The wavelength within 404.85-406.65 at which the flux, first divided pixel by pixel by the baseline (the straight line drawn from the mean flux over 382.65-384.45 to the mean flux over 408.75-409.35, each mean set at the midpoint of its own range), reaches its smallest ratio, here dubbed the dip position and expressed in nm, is 406.50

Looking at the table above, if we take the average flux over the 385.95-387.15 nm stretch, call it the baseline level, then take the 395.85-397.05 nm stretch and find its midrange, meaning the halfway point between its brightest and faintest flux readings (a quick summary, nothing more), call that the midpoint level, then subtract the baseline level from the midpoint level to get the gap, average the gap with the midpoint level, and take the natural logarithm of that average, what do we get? 1.13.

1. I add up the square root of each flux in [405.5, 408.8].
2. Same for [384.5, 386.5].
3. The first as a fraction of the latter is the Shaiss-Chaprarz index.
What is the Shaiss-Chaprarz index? 1.7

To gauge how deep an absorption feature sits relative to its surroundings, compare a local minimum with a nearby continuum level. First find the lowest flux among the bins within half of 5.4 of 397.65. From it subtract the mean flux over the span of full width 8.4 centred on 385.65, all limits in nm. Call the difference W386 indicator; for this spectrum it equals -3.2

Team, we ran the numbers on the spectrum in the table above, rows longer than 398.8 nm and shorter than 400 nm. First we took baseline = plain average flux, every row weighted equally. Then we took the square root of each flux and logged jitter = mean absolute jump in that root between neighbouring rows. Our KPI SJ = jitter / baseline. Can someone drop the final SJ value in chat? 0.015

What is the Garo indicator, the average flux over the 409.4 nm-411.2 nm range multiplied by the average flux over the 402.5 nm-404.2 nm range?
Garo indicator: 84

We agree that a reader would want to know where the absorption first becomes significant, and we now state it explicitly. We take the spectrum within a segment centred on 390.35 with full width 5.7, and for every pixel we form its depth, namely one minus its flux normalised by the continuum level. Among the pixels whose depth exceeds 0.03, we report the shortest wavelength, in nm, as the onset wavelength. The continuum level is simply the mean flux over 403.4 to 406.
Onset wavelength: 387.60 nm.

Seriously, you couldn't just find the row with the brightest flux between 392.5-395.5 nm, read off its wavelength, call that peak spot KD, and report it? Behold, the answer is 393.90 nm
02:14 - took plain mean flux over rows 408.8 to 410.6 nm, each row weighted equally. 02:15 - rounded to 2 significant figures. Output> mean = 9.4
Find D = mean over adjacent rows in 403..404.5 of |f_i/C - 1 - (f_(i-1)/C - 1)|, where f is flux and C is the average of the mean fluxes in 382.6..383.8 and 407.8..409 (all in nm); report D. 0.053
